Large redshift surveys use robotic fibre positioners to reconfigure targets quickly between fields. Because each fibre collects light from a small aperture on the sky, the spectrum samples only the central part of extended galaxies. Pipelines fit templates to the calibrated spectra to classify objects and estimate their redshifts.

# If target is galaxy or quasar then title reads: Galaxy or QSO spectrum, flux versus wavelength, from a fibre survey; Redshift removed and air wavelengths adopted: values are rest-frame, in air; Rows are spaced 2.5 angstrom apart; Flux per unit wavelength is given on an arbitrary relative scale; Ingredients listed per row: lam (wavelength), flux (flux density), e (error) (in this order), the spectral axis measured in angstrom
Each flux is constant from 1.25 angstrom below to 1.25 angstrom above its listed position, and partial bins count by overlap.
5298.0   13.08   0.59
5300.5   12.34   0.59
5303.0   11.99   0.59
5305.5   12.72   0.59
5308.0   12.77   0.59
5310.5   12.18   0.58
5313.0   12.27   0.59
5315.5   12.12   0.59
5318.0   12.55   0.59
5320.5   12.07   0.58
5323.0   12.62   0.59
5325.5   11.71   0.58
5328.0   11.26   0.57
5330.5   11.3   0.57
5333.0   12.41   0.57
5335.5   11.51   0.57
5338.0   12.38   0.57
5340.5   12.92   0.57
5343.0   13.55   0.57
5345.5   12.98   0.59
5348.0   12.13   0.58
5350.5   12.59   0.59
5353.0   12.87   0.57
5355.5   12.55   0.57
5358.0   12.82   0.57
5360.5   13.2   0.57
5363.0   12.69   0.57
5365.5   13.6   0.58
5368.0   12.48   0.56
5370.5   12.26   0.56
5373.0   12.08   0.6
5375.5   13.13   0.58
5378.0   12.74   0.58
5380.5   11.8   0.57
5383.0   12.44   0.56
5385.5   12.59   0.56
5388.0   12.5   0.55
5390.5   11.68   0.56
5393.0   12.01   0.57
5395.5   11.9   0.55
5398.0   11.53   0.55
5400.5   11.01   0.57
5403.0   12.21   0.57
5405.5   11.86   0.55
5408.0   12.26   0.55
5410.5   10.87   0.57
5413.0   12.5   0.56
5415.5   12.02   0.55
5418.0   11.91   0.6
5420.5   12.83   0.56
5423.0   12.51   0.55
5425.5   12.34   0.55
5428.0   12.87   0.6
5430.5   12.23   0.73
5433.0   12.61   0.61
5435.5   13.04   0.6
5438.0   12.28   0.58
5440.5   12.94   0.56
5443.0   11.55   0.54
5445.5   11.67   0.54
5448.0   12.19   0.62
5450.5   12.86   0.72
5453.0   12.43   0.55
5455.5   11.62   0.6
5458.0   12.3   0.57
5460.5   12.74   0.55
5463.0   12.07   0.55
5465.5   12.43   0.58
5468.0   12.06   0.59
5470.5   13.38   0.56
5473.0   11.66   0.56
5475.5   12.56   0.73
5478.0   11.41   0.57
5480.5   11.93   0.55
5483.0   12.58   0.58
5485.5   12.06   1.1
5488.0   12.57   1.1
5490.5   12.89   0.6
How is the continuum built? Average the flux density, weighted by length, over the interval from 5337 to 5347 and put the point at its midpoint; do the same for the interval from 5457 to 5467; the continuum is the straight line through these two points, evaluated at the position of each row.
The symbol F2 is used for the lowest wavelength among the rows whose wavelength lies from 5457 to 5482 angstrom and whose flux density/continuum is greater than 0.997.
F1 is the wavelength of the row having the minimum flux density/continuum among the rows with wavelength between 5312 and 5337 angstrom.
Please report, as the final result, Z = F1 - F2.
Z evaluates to -132.5 angstrom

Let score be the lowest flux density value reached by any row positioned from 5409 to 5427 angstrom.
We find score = 10.87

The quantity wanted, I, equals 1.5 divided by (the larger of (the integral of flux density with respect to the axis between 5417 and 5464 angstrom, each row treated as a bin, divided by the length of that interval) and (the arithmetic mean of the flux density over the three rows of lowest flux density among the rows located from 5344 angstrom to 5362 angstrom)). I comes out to 0.121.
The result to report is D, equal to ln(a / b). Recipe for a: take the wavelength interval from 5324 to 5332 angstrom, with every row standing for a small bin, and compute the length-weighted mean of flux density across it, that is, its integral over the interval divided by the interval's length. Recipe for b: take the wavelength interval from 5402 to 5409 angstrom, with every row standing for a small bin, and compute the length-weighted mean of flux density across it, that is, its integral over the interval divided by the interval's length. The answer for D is -0.052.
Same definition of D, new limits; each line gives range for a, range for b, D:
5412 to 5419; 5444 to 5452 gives -0.007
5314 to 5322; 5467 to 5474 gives -0.012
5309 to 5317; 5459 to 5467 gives -0.015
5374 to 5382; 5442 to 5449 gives 0.061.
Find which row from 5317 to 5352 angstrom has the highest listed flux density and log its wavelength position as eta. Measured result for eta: 5343.0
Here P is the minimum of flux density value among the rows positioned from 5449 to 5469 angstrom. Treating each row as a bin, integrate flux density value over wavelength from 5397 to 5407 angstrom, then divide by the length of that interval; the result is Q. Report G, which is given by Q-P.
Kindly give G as 0.1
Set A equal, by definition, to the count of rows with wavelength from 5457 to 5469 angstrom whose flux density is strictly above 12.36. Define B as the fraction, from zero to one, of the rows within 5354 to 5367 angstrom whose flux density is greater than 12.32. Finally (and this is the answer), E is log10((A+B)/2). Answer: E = 0.18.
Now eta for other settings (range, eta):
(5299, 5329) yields 5308.0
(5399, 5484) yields 5470.5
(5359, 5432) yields 5365.5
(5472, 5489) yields 5483.0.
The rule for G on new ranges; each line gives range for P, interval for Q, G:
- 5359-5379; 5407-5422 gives 0.0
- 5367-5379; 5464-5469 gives 0.2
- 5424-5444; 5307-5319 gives 0.8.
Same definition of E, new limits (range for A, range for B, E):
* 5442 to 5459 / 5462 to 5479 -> 0.08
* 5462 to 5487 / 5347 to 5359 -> 0.38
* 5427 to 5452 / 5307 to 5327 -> 0.43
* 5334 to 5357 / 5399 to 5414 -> 0.55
